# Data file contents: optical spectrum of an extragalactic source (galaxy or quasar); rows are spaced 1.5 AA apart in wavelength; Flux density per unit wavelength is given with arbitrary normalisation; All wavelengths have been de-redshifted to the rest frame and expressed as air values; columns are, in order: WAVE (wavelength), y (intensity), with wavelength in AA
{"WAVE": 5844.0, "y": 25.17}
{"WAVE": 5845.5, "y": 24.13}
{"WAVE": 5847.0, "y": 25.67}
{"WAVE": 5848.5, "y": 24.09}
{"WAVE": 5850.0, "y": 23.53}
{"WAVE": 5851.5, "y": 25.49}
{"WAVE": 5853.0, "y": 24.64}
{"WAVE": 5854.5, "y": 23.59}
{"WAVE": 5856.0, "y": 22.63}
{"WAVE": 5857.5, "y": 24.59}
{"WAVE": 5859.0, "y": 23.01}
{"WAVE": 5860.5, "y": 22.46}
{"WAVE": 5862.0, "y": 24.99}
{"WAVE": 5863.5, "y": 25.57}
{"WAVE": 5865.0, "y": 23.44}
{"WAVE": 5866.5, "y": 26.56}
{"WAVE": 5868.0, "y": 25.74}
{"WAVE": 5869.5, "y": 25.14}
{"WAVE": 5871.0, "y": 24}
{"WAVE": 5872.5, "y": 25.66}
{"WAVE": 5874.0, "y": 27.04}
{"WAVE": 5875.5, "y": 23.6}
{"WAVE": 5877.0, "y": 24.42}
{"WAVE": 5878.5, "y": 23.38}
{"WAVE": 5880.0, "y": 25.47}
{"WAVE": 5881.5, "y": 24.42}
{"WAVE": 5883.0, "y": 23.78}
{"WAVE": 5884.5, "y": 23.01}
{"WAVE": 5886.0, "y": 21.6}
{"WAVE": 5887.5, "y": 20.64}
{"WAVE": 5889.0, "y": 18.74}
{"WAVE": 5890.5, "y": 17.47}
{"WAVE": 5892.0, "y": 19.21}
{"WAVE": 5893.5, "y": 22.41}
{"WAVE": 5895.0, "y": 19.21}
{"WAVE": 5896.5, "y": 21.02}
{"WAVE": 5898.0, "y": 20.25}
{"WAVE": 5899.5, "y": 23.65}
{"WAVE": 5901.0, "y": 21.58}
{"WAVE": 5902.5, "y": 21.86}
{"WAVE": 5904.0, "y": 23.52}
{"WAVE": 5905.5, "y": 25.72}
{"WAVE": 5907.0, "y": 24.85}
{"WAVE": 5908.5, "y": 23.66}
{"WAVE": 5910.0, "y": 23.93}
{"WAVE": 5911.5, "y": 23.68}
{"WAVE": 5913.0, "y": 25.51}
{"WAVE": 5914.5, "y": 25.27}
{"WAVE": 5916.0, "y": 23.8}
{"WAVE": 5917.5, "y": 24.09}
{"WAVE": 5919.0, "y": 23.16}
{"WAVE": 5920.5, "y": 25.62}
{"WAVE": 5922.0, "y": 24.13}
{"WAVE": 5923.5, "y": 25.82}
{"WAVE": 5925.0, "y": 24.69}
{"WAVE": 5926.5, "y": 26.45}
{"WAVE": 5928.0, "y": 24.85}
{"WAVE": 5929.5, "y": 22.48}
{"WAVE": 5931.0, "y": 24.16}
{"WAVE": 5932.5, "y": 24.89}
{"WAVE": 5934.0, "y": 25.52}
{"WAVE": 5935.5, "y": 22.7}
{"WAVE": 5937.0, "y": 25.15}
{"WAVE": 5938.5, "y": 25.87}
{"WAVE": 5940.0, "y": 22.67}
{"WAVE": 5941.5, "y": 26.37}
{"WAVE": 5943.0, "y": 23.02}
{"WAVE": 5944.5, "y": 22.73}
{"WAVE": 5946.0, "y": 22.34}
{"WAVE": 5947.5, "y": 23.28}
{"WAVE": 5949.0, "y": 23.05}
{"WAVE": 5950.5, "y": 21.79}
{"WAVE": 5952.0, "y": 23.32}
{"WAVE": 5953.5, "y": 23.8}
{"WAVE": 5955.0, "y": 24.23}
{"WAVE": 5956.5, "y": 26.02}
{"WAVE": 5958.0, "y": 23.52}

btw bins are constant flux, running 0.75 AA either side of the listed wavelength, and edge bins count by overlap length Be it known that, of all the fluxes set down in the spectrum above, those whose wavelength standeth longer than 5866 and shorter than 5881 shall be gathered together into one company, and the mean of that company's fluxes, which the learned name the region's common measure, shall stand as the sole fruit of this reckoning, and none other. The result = 25.1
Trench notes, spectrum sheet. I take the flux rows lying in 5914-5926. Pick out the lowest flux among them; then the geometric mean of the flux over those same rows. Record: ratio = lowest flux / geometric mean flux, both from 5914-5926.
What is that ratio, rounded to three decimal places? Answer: 0.943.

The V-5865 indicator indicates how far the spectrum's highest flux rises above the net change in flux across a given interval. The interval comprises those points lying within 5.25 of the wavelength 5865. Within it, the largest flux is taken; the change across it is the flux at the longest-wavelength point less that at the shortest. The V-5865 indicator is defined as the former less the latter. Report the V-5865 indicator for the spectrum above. 24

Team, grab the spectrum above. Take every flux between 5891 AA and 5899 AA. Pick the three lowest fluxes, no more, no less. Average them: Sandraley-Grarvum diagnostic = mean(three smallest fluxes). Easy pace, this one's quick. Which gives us 20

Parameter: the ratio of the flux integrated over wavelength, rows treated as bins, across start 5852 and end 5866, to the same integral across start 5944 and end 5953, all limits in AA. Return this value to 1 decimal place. 1.6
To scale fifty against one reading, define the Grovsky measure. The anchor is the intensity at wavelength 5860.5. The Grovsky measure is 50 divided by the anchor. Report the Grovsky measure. 2.23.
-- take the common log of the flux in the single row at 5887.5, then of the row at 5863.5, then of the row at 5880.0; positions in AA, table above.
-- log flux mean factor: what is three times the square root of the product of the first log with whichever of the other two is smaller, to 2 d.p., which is 4.08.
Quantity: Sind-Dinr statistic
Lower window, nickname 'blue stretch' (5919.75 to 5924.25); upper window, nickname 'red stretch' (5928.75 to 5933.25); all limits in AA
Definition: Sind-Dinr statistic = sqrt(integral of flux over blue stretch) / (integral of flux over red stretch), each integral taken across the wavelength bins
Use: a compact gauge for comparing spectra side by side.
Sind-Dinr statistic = 0.099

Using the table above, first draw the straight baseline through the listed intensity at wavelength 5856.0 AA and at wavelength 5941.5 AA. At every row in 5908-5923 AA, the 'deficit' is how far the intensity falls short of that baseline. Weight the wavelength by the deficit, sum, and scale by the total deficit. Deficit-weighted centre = 5915.5 AA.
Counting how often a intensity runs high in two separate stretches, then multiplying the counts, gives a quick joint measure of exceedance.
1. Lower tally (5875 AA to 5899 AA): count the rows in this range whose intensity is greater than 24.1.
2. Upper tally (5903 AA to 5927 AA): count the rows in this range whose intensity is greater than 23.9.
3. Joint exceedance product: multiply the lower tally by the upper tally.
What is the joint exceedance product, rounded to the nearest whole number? 33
